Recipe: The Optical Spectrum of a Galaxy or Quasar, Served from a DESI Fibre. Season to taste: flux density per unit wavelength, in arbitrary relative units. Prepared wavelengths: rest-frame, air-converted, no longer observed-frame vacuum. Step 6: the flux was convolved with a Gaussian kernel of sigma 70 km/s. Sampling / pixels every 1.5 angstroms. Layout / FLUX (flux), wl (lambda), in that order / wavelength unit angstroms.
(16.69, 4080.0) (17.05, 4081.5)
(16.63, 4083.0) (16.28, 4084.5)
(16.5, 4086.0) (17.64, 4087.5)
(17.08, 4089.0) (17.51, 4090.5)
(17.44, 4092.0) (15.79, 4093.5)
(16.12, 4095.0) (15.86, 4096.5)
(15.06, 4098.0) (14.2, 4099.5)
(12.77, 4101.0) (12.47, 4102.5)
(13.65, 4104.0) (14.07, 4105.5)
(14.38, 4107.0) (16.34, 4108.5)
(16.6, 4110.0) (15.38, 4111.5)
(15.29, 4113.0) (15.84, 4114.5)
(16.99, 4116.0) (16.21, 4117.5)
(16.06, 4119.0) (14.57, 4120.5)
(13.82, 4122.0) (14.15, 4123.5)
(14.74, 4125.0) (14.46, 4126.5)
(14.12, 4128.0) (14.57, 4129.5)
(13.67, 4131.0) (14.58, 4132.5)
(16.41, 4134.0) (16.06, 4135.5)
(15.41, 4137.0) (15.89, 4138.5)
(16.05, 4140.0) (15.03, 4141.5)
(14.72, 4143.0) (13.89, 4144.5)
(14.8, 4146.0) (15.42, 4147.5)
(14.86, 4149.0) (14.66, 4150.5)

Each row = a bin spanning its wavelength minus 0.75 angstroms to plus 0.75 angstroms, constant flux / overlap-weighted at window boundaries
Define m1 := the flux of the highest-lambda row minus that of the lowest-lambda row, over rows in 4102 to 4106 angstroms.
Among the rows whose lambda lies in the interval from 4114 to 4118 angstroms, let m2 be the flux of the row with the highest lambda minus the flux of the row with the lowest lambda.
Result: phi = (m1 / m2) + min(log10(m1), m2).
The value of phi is 5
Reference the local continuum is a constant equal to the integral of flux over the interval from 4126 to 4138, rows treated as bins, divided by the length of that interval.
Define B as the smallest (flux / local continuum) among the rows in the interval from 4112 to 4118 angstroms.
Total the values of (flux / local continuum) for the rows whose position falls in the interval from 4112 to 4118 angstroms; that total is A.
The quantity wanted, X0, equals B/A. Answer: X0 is 0.238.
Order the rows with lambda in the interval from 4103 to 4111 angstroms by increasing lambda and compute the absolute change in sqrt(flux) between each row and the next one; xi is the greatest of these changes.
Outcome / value 0.250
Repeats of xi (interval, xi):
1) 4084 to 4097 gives 0.202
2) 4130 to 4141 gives 0.233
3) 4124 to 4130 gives 0.059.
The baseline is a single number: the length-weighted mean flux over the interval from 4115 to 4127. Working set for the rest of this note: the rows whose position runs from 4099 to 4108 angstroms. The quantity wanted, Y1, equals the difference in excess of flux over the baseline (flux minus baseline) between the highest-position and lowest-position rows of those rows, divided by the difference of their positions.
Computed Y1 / 0.0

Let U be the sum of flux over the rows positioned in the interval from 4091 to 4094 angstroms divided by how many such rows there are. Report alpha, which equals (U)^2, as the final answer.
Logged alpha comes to 276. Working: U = 16.6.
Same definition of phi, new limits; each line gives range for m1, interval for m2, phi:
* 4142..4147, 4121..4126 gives -1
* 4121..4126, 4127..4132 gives -2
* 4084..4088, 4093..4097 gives 19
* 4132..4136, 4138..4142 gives -3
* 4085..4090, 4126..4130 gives 5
